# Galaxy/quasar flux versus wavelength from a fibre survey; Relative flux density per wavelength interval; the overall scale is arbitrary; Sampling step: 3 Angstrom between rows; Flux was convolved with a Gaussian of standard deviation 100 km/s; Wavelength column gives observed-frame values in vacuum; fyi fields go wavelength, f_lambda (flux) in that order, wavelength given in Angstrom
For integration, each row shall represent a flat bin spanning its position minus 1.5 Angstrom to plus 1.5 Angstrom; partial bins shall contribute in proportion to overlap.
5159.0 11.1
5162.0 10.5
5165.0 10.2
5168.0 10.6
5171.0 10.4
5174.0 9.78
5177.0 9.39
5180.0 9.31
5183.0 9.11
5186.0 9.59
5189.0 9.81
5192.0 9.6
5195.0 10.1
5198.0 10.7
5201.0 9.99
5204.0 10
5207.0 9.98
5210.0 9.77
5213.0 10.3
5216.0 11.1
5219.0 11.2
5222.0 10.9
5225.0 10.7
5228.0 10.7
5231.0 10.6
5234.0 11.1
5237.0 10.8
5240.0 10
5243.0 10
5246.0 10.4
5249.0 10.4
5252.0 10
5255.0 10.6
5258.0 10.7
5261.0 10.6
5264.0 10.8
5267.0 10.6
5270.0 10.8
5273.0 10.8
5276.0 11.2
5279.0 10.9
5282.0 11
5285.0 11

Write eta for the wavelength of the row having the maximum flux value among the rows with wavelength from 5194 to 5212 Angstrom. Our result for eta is 5198.0 Angstrom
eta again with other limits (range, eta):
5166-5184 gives 5168.0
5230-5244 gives 5234.0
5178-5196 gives 5195.0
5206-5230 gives 5219.0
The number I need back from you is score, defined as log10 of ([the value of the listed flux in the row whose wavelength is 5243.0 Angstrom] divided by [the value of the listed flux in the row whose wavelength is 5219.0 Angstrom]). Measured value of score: -0.049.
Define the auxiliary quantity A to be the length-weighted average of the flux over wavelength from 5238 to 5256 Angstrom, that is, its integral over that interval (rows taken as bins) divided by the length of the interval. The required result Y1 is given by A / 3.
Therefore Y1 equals 3.41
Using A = 10.24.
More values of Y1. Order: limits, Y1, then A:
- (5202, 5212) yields 3.31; 9.94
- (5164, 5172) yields 3.47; 10.41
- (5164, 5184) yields 3.28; 9.84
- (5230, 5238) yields 3.62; 10.85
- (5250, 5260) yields 3.48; 10.44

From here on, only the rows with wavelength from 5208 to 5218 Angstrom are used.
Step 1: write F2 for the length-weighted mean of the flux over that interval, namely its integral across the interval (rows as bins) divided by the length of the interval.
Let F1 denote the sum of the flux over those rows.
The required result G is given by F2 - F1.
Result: -20.8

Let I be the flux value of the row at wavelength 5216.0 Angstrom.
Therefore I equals 11.1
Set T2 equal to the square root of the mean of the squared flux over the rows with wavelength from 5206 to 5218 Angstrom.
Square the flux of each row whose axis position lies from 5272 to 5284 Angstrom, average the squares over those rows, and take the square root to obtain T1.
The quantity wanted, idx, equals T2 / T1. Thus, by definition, 0.94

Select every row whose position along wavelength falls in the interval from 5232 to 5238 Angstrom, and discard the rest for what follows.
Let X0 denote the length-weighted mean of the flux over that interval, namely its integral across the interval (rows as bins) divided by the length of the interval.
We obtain 10.9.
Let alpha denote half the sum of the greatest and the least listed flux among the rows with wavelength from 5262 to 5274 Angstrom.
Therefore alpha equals 10.7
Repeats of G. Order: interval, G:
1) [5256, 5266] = -21.4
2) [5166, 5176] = -20.6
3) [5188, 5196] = -19.7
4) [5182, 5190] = -19.0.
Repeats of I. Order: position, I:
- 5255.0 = 10.6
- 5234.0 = 11.1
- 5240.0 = 10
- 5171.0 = 10.4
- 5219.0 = 11.2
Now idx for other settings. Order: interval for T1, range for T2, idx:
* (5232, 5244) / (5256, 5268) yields 1.02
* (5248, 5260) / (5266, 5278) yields 1.04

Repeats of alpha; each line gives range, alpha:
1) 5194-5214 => 10.2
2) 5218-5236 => 10.9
